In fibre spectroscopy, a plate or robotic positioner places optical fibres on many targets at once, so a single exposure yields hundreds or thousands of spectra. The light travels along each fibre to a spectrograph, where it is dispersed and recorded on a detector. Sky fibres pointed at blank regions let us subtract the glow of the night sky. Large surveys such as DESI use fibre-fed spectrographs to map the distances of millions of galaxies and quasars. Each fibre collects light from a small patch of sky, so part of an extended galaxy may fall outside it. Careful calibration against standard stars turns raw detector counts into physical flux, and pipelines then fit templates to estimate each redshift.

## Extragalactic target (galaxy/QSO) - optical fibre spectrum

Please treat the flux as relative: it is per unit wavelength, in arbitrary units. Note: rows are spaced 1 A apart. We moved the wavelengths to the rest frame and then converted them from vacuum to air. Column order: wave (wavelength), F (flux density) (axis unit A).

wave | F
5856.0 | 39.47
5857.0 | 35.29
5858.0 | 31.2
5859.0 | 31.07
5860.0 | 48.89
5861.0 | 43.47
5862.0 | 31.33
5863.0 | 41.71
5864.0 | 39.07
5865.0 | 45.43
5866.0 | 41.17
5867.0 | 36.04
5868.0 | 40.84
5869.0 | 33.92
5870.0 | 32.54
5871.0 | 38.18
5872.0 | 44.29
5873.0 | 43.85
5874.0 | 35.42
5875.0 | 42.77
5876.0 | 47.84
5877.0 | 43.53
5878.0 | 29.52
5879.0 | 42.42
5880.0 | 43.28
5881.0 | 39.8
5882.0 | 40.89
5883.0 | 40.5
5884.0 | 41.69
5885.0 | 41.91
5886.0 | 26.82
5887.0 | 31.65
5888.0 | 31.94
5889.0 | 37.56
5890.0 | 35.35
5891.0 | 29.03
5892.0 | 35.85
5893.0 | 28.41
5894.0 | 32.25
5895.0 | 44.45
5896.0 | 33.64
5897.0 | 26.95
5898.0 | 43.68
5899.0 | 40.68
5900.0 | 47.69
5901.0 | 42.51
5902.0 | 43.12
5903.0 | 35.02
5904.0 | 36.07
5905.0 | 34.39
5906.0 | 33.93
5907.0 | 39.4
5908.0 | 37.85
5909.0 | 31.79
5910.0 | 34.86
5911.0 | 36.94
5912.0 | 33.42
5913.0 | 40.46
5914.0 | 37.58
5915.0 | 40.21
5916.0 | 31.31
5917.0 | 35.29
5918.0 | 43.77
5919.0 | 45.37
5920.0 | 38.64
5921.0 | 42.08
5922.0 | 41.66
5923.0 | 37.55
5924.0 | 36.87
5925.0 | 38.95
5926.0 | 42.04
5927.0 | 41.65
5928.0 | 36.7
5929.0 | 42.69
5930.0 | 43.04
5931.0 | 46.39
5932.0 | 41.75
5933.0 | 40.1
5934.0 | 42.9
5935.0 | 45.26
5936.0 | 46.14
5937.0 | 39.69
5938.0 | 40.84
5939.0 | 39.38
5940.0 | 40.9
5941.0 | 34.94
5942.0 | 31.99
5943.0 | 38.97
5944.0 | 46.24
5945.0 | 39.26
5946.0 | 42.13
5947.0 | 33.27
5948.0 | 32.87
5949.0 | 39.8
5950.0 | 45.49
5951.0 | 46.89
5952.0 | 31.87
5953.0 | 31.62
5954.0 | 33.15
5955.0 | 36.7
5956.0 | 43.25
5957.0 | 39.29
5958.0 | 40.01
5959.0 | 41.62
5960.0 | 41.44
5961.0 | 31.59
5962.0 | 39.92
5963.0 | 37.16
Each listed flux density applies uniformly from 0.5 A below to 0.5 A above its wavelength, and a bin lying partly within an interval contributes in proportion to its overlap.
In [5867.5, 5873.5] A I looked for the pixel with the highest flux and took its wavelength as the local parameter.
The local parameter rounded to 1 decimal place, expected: 5872.0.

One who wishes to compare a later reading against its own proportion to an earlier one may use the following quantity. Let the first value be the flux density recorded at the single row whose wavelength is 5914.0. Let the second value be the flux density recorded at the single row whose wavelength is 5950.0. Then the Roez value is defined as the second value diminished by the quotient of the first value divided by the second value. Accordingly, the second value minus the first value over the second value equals 45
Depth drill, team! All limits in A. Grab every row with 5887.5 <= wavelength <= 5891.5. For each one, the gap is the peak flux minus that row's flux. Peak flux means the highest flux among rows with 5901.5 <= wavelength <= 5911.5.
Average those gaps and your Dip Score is 10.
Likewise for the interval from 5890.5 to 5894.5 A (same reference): 12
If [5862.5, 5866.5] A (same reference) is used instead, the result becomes 1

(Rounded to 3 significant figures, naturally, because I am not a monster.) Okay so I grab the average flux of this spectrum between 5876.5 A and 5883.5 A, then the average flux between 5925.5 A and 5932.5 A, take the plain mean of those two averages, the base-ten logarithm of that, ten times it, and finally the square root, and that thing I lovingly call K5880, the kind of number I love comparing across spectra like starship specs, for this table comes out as 4.02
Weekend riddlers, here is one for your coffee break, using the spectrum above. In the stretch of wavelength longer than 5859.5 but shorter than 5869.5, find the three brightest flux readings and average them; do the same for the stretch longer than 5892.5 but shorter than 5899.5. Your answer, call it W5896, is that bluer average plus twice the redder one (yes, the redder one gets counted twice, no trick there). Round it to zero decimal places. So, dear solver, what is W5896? 132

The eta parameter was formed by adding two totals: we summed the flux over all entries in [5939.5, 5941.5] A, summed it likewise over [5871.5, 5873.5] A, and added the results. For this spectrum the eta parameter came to 164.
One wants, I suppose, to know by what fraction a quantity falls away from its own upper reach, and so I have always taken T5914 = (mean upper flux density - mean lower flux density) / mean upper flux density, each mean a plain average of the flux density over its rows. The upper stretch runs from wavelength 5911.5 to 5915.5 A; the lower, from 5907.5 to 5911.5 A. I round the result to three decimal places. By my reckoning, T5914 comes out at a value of 0.067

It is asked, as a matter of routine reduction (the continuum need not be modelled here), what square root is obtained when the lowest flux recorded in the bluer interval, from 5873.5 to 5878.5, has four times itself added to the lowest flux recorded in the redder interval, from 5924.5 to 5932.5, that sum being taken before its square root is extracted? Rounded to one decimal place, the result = 12.4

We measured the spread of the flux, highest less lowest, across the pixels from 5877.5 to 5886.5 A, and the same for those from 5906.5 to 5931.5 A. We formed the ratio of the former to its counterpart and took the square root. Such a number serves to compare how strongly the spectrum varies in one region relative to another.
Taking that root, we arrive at 1.04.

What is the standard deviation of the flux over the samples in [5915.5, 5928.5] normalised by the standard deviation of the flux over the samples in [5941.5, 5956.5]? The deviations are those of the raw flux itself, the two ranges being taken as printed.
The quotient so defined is 0.7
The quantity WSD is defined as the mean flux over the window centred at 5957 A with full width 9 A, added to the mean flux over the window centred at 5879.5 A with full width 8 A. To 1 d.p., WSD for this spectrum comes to 78.6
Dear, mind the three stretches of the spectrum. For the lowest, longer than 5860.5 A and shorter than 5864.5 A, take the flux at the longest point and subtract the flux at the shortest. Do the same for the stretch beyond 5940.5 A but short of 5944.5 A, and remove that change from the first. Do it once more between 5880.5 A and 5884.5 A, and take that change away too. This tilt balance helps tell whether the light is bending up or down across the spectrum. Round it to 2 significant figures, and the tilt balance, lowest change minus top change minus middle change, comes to -18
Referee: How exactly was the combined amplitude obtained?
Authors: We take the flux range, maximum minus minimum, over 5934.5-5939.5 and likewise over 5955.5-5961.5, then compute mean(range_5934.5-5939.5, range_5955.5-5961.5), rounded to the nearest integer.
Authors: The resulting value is 9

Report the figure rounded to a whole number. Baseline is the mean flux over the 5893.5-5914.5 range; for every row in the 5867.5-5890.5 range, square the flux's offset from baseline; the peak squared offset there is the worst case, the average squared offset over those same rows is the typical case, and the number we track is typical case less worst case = -84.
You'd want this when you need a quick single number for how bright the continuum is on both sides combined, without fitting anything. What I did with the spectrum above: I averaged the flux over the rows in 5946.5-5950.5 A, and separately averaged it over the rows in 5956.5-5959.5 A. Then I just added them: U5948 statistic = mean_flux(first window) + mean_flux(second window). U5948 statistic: 78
